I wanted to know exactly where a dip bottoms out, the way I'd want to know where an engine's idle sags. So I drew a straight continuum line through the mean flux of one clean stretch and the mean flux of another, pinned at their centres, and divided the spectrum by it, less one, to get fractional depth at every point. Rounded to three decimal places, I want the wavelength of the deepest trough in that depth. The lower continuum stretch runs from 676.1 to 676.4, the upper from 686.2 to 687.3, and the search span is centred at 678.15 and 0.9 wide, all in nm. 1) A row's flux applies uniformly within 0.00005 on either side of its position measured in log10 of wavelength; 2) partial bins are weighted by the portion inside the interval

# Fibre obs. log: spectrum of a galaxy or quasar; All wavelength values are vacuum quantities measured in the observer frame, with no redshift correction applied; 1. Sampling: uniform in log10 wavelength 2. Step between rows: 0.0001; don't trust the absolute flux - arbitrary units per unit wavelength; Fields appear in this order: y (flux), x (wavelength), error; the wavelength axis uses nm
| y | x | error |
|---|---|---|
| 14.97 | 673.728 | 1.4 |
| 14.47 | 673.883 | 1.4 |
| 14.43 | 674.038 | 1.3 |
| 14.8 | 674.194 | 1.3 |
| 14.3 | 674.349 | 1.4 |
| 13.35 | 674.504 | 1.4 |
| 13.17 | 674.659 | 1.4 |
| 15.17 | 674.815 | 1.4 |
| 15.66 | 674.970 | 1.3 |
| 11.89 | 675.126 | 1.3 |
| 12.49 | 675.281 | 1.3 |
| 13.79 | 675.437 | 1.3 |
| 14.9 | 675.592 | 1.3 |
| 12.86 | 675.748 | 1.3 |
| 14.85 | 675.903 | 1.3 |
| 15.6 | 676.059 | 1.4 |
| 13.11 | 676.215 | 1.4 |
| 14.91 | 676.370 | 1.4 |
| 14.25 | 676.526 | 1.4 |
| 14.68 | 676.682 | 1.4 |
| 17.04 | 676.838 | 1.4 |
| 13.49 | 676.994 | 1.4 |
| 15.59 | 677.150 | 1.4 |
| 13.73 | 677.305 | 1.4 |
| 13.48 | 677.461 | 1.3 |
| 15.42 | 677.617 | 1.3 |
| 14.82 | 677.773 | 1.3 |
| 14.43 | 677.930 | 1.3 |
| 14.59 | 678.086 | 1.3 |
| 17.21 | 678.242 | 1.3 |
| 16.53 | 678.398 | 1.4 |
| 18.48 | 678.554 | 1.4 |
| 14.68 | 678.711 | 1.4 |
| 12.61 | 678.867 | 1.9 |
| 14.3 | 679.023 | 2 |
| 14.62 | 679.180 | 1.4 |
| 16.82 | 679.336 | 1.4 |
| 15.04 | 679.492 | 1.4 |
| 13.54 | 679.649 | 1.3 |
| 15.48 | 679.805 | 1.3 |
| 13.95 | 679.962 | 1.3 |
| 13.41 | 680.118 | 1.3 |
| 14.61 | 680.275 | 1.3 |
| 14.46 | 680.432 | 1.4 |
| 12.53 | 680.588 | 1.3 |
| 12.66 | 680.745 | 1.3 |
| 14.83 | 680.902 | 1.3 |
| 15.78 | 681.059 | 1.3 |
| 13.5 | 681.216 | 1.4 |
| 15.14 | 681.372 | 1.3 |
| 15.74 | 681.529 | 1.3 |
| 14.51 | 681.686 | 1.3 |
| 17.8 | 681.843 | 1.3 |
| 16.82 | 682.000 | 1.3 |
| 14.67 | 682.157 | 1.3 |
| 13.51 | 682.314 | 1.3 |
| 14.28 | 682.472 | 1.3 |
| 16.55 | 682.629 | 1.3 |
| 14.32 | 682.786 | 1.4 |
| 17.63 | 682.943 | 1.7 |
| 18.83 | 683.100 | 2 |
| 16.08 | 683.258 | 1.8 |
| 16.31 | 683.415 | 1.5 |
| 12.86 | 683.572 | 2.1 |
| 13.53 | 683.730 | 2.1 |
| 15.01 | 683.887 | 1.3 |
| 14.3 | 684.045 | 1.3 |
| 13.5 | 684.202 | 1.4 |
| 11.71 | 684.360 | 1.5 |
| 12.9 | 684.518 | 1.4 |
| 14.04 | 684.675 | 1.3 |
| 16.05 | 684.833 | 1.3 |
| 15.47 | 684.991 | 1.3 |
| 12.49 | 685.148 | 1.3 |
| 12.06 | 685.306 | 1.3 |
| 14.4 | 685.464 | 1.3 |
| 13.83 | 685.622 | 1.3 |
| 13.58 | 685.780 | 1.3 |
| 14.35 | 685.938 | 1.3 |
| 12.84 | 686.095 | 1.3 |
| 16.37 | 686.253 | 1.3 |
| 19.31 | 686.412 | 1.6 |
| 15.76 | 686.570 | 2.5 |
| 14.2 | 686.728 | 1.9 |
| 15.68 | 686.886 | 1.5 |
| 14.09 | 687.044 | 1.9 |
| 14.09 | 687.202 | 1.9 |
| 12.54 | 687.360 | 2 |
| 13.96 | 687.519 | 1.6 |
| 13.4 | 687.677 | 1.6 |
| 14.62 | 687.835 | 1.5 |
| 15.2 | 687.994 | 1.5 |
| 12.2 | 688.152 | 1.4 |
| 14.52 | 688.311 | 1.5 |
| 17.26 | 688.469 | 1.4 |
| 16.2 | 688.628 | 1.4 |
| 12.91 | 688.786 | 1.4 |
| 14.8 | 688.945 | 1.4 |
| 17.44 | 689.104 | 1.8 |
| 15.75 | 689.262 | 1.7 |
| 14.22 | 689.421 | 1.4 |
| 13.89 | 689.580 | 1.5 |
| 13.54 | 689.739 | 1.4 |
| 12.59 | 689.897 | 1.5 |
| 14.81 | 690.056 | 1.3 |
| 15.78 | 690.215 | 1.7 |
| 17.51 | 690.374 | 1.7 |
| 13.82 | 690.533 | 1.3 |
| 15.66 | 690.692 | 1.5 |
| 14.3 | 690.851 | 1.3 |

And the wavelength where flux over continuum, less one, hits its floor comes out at 677.930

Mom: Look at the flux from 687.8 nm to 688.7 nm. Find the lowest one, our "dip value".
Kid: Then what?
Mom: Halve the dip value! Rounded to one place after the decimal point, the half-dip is 6.1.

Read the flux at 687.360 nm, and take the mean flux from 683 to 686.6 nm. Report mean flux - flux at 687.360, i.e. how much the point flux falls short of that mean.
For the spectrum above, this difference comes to 2.1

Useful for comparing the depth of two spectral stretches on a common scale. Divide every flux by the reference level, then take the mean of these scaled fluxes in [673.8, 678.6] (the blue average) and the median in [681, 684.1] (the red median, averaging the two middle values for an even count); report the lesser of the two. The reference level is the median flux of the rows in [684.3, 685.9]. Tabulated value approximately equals 1.07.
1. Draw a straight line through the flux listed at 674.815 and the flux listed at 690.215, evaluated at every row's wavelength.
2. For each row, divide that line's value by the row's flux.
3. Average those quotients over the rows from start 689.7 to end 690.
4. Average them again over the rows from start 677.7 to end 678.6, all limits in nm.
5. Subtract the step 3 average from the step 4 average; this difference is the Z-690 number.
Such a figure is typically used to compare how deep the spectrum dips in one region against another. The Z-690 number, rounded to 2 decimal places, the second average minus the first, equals -0.24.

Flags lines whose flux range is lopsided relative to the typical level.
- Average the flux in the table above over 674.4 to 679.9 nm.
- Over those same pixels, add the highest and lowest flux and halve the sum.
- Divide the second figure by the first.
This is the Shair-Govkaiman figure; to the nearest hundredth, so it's 1.04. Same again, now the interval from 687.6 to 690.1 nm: 1.02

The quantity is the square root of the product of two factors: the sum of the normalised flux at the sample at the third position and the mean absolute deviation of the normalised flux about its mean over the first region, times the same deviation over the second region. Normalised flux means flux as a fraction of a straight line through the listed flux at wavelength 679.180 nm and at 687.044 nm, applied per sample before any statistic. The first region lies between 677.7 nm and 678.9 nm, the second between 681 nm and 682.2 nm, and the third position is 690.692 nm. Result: 0.30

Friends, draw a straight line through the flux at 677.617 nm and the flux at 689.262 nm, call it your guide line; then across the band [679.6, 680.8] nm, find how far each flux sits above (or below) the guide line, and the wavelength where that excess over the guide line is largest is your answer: 679.805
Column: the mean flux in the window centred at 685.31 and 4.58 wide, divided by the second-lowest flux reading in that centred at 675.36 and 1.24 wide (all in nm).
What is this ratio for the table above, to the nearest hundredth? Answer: 1.16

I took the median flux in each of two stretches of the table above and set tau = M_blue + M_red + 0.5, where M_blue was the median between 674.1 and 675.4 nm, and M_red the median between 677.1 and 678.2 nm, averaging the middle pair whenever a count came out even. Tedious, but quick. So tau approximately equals 28.9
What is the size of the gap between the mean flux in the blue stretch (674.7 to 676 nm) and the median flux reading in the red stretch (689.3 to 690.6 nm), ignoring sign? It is 0.1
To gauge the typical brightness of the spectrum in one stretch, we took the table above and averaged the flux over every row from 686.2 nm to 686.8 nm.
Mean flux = 16.4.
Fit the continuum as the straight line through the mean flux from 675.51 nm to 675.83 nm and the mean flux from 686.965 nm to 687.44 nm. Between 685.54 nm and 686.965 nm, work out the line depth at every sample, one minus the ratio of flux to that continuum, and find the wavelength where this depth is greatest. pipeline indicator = 686.095 nm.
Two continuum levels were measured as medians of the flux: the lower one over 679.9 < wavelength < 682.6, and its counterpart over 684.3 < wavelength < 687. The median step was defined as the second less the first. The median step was -0.3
